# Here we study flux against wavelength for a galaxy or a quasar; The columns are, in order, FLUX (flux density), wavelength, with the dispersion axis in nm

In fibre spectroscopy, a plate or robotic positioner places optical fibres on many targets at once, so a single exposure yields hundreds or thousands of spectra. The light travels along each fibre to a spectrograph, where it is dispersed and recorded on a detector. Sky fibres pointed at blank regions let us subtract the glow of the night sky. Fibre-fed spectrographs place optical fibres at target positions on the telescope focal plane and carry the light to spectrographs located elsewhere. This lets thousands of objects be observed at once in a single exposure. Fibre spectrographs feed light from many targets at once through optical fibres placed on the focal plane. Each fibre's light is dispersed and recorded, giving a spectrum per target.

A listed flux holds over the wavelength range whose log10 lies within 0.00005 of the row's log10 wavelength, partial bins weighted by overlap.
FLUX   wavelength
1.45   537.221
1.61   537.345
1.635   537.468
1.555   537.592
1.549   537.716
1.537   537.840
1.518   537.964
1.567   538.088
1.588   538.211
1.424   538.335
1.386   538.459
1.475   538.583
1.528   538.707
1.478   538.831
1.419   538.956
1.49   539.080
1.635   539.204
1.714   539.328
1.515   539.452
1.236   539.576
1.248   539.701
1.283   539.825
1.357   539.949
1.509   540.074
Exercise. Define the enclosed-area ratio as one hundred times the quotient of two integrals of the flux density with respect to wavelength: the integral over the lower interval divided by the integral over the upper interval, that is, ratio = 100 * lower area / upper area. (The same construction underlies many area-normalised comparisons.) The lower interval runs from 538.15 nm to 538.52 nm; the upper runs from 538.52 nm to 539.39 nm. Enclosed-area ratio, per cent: 41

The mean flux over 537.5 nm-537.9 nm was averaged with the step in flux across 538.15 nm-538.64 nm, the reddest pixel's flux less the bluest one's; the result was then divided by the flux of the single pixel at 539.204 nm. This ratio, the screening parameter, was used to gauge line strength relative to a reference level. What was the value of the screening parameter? 0.44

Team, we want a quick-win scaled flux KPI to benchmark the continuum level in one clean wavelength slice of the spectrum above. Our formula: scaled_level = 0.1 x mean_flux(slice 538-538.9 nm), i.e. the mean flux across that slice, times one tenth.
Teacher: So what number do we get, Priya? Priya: 0.149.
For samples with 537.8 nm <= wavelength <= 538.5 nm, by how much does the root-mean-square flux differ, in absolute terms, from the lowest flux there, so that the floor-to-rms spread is 0.12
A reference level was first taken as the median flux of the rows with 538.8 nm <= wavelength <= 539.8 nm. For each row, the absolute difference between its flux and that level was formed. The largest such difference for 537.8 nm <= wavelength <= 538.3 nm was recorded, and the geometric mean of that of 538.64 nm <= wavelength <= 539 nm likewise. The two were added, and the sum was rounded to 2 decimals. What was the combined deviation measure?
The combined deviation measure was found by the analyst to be 0.13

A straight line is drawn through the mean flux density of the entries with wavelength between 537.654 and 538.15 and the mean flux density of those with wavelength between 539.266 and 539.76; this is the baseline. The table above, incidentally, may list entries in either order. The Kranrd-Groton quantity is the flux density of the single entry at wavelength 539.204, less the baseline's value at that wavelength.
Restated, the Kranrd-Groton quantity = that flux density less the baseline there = 0.18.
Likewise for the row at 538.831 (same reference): 0.00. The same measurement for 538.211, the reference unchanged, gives 0.07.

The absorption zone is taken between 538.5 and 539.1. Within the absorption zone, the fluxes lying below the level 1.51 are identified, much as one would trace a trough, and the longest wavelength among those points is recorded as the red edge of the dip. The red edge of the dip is 539.080 nm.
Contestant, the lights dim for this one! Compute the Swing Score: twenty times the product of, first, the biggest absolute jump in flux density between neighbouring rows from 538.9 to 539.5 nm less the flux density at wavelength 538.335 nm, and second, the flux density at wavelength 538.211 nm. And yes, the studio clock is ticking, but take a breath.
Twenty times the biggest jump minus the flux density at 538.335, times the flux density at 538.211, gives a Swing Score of -38.9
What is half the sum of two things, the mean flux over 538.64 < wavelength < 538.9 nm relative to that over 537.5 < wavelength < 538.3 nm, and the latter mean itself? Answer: 1.26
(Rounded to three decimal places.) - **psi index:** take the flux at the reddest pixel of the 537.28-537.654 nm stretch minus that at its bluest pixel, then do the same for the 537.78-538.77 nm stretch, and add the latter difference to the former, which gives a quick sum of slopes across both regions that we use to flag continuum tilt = -0.064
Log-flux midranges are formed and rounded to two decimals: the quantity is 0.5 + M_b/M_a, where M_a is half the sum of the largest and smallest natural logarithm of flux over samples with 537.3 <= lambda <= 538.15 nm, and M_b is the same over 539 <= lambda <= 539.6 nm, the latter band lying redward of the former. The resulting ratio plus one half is 1.33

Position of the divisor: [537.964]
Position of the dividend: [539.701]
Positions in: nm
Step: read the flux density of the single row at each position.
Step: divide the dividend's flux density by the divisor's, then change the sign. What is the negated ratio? -0.82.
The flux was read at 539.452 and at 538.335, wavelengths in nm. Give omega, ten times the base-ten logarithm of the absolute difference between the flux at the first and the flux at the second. -10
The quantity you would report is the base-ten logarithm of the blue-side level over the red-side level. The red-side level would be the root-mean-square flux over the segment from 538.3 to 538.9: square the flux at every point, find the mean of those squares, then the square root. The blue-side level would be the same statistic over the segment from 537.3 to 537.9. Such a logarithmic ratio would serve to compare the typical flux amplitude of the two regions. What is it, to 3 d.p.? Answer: 0.034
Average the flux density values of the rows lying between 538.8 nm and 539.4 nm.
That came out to 1.55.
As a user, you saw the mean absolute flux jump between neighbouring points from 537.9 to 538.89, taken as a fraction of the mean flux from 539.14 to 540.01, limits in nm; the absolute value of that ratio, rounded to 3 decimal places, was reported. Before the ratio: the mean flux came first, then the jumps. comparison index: 0.046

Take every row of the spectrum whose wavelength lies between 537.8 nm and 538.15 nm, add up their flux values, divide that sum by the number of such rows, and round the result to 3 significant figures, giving 1.54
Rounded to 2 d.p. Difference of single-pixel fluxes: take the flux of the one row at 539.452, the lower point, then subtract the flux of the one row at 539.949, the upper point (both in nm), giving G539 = 0.16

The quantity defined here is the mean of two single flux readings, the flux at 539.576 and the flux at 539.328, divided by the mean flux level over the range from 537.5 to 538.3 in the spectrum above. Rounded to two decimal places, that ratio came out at 0.95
